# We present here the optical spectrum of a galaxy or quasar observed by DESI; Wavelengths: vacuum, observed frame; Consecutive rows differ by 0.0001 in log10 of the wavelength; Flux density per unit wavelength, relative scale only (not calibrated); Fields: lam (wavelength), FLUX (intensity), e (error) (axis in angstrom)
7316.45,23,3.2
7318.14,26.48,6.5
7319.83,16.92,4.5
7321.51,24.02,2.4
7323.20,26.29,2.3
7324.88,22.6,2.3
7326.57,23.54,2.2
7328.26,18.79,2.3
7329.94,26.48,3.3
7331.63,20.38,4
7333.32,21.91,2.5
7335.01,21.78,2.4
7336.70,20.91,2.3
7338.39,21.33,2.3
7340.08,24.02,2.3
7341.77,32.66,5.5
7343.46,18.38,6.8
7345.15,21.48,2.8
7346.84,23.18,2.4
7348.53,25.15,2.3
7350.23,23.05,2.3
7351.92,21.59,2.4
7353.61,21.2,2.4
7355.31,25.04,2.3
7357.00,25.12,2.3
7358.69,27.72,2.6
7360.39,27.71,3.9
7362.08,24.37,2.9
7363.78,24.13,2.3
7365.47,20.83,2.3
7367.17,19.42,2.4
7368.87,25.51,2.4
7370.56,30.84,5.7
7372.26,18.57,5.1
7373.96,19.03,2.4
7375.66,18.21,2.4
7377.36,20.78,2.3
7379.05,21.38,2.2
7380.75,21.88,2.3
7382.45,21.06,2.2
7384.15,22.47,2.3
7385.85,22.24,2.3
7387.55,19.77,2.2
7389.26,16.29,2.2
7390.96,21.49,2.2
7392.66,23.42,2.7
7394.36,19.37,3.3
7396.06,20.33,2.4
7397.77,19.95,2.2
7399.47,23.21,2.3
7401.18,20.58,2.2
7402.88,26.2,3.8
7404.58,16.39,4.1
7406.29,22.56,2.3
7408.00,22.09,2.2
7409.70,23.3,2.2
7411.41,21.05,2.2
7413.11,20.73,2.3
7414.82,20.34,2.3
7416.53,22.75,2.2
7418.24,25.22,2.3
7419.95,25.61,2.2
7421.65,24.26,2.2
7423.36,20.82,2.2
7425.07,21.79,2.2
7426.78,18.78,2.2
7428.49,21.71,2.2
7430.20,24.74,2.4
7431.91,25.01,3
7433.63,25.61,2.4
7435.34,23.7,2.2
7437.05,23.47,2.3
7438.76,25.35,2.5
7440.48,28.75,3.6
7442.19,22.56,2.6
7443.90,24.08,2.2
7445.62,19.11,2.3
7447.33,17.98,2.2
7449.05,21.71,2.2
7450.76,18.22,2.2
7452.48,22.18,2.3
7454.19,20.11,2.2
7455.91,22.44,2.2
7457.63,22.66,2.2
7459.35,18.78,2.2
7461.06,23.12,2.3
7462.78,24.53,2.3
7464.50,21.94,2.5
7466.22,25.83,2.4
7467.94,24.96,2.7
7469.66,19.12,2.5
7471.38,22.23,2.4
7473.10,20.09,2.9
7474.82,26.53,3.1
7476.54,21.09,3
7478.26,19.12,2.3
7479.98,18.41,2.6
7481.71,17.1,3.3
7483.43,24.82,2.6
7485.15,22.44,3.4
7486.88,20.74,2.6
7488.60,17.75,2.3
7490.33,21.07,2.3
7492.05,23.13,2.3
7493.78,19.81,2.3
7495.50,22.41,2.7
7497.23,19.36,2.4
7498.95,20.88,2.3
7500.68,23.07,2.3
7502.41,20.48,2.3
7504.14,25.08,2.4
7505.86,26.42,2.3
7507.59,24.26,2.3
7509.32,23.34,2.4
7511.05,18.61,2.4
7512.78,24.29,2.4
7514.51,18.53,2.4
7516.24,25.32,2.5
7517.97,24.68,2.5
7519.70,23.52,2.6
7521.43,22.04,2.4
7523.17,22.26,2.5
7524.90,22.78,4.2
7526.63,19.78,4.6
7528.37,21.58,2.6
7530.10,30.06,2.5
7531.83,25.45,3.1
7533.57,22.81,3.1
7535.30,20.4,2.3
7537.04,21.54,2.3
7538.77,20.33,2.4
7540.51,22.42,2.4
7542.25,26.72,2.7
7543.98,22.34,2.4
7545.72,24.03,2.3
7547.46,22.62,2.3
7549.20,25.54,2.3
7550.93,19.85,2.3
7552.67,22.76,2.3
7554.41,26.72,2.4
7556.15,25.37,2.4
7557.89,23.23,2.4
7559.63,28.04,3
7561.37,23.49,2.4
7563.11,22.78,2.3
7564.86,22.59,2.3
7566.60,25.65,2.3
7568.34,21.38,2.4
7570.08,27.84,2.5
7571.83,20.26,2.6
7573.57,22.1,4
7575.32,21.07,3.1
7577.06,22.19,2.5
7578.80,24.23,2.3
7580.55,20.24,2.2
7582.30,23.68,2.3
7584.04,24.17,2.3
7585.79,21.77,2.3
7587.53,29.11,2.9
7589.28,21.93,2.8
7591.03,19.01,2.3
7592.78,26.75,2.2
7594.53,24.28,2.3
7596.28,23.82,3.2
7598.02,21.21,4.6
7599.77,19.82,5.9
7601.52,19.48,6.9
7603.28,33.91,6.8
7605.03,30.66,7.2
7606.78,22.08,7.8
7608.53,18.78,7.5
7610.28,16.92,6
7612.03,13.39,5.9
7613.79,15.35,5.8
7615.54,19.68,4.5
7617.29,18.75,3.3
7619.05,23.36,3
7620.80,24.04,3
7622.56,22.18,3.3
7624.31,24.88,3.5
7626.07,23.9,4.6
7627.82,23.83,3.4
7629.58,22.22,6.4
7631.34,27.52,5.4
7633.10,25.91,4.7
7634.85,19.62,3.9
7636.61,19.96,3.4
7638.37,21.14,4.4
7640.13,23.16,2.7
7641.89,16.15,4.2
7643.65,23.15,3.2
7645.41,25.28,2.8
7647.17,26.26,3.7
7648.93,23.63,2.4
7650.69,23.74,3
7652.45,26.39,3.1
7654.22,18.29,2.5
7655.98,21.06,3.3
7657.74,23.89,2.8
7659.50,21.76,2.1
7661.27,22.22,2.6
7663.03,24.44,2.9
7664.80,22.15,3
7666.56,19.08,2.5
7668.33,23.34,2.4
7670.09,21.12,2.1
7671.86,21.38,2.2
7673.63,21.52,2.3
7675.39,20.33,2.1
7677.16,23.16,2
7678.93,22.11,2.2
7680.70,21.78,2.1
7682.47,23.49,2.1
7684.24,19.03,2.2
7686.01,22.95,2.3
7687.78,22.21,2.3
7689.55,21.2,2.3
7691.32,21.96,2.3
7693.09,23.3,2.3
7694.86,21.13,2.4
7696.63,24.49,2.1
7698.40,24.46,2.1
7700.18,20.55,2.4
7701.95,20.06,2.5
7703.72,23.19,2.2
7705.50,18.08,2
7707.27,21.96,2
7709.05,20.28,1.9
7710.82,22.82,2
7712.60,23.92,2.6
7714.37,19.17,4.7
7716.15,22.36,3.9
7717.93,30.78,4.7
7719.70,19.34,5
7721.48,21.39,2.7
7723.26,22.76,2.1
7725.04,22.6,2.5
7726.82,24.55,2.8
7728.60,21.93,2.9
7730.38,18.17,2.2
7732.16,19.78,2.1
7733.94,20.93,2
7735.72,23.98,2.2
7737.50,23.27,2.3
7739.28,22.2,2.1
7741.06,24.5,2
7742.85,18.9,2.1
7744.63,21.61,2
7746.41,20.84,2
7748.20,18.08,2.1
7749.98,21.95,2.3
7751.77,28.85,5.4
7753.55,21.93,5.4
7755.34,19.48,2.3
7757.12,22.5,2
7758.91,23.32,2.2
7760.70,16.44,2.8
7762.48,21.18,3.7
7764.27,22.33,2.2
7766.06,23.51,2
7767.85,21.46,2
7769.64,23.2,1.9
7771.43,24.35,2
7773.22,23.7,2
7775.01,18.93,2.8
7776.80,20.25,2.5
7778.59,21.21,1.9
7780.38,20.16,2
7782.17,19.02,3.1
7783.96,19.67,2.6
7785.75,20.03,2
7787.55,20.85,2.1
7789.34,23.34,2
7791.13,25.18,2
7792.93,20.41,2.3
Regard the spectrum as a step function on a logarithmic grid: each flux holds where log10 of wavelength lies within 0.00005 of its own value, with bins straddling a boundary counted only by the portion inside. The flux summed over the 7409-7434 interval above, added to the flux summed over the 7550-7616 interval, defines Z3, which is 1207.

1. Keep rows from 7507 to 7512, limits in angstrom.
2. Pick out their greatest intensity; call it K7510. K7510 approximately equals 24.26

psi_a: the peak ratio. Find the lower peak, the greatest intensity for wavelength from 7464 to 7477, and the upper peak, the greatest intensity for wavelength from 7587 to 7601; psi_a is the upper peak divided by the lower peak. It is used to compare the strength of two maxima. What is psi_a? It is 1.10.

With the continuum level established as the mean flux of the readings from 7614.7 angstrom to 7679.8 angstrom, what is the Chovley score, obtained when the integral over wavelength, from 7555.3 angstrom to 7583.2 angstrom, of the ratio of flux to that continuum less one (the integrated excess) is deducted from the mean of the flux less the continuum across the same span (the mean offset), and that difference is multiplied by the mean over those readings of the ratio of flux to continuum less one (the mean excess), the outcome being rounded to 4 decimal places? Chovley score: -0.0094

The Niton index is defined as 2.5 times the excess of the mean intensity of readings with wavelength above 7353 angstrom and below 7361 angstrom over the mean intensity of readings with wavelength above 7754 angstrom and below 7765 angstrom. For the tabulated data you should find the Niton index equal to 11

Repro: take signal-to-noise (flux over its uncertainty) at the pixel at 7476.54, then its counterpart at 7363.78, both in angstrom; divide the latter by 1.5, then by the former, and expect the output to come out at 1.0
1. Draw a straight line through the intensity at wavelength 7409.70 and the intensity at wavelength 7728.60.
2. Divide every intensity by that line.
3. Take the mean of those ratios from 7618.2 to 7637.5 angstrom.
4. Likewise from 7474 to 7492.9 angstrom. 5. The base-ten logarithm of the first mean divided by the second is 0.057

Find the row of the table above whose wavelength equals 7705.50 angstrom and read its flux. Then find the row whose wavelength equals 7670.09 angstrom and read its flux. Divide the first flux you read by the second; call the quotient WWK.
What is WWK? 0.86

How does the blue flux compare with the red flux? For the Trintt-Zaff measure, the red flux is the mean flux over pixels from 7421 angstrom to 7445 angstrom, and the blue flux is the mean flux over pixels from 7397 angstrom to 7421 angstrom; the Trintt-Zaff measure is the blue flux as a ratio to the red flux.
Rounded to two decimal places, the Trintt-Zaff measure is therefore 0.94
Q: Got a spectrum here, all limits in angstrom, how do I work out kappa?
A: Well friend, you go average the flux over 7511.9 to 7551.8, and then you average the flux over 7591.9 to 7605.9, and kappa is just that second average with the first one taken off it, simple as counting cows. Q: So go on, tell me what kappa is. 2.0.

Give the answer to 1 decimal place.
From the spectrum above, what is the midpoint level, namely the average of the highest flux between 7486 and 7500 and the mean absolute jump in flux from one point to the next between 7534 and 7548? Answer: 12.7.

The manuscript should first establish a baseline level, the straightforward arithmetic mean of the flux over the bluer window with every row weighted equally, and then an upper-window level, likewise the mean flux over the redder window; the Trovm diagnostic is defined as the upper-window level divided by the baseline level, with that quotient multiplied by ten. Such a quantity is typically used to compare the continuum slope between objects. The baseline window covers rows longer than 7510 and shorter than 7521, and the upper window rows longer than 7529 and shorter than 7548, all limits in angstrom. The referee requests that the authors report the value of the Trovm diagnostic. 10.5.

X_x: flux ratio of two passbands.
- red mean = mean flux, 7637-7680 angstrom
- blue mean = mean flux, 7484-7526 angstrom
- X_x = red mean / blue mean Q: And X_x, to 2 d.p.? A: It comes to 1.00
